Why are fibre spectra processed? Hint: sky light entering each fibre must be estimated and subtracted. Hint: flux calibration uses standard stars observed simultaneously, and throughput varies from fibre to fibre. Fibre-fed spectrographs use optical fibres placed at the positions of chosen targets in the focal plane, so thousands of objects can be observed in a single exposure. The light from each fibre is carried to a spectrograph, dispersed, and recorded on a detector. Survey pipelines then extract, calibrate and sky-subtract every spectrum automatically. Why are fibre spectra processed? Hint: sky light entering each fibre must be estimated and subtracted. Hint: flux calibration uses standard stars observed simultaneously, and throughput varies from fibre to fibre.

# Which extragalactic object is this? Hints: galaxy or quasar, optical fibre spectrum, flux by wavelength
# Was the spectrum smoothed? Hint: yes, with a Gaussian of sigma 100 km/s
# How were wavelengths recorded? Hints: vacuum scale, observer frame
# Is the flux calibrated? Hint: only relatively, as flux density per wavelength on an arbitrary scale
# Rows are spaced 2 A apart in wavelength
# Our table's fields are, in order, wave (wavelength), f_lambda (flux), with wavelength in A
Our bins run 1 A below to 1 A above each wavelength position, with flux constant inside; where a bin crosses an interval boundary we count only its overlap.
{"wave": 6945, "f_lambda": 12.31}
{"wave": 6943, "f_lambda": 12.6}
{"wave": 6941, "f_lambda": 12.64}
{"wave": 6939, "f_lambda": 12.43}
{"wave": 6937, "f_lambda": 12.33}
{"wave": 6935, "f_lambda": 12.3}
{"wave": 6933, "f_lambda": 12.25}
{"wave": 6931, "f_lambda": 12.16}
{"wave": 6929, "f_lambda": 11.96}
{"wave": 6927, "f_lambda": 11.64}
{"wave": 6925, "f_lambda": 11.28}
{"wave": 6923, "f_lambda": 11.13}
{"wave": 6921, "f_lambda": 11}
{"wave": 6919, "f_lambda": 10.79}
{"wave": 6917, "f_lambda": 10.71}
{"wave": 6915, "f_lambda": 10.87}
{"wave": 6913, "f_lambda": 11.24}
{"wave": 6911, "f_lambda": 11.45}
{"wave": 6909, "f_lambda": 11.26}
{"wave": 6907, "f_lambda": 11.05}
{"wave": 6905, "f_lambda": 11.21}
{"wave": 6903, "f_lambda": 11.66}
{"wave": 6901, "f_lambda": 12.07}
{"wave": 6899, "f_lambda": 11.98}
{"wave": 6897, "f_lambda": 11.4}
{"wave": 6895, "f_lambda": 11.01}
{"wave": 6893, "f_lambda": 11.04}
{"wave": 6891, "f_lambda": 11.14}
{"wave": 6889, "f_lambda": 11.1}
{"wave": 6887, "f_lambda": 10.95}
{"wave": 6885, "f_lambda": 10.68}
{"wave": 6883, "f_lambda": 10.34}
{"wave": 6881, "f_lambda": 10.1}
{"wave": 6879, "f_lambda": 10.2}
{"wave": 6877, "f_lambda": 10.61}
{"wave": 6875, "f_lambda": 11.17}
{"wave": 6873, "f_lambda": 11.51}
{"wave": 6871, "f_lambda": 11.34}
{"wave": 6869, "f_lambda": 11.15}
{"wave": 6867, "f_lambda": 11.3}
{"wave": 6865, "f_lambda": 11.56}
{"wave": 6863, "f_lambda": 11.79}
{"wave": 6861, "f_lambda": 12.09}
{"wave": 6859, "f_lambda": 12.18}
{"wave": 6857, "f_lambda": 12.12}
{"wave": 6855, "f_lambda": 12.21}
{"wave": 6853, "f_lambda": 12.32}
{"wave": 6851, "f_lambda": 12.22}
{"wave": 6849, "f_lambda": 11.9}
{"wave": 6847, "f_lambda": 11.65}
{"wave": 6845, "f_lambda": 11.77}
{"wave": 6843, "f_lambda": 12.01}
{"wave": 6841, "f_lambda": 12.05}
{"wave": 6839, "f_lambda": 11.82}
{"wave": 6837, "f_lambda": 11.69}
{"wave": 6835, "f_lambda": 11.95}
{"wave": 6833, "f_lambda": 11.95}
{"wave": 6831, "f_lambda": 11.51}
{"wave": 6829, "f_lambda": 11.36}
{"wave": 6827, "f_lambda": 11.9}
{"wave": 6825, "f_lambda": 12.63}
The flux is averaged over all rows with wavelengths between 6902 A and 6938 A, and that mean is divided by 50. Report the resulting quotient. 0.229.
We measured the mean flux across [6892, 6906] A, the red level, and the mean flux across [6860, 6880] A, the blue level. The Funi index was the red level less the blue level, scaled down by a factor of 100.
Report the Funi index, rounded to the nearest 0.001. 0.002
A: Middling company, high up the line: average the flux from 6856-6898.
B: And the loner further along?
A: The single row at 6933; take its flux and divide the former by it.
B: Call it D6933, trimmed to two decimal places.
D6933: 0.91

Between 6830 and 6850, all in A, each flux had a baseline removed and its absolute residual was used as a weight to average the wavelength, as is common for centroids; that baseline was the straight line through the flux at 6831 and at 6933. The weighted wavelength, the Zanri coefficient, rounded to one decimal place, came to 6839.7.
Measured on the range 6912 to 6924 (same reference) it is 6918.1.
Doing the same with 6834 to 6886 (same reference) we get 6868.6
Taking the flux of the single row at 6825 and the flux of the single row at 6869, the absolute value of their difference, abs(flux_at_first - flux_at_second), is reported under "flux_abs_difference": 1.5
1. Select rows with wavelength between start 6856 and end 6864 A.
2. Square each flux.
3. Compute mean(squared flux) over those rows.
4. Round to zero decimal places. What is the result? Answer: 145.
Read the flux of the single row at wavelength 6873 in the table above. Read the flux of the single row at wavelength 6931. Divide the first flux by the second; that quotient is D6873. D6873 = 0.95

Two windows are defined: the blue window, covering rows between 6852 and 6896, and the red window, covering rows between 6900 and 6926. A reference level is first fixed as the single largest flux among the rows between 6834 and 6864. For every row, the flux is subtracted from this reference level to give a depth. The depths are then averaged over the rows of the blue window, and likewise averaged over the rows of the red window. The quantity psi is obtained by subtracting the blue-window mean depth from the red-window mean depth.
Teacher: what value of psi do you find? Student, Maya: 0.1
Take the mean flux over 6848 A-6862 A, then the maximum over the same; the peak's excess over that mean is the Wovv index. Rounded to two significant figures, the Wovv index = 0.17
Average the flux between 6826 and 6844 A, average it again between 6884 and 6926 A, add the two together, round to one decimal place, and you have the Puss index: 23.0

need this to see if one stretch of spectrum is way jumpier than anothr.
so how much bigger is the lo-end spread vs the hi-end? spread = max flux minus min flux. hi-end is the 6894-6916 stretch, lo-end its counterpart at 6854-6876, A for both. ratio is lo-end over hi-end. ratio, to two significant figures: 0.88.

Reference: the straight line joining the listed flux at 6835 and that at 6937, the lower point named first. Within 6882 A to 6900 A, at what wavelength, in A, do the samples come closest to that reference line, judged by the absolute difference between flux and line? 6899 A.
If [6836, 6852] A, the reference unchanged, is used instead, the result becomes 6843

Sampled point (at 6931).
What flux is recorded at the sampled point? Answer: 12.16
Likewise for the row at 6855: 12.21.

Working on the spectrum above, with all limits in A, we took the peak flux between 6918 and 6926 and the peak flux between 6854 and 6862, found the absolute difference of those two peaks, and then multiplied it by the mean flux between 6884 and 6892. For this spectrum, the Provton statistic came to 10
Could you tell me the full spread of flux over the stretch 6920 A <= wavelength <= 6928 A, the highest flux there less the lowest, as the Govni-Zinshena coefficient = 0.64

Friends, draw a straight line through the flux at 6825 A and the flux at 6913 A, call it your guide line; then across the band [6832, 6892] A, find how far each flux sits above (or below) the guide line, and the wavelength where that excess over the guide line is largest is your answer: 6853 A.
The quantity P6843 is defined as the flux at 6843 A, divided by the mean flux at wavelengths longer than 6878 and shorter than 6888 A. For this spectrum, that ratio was 1.15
